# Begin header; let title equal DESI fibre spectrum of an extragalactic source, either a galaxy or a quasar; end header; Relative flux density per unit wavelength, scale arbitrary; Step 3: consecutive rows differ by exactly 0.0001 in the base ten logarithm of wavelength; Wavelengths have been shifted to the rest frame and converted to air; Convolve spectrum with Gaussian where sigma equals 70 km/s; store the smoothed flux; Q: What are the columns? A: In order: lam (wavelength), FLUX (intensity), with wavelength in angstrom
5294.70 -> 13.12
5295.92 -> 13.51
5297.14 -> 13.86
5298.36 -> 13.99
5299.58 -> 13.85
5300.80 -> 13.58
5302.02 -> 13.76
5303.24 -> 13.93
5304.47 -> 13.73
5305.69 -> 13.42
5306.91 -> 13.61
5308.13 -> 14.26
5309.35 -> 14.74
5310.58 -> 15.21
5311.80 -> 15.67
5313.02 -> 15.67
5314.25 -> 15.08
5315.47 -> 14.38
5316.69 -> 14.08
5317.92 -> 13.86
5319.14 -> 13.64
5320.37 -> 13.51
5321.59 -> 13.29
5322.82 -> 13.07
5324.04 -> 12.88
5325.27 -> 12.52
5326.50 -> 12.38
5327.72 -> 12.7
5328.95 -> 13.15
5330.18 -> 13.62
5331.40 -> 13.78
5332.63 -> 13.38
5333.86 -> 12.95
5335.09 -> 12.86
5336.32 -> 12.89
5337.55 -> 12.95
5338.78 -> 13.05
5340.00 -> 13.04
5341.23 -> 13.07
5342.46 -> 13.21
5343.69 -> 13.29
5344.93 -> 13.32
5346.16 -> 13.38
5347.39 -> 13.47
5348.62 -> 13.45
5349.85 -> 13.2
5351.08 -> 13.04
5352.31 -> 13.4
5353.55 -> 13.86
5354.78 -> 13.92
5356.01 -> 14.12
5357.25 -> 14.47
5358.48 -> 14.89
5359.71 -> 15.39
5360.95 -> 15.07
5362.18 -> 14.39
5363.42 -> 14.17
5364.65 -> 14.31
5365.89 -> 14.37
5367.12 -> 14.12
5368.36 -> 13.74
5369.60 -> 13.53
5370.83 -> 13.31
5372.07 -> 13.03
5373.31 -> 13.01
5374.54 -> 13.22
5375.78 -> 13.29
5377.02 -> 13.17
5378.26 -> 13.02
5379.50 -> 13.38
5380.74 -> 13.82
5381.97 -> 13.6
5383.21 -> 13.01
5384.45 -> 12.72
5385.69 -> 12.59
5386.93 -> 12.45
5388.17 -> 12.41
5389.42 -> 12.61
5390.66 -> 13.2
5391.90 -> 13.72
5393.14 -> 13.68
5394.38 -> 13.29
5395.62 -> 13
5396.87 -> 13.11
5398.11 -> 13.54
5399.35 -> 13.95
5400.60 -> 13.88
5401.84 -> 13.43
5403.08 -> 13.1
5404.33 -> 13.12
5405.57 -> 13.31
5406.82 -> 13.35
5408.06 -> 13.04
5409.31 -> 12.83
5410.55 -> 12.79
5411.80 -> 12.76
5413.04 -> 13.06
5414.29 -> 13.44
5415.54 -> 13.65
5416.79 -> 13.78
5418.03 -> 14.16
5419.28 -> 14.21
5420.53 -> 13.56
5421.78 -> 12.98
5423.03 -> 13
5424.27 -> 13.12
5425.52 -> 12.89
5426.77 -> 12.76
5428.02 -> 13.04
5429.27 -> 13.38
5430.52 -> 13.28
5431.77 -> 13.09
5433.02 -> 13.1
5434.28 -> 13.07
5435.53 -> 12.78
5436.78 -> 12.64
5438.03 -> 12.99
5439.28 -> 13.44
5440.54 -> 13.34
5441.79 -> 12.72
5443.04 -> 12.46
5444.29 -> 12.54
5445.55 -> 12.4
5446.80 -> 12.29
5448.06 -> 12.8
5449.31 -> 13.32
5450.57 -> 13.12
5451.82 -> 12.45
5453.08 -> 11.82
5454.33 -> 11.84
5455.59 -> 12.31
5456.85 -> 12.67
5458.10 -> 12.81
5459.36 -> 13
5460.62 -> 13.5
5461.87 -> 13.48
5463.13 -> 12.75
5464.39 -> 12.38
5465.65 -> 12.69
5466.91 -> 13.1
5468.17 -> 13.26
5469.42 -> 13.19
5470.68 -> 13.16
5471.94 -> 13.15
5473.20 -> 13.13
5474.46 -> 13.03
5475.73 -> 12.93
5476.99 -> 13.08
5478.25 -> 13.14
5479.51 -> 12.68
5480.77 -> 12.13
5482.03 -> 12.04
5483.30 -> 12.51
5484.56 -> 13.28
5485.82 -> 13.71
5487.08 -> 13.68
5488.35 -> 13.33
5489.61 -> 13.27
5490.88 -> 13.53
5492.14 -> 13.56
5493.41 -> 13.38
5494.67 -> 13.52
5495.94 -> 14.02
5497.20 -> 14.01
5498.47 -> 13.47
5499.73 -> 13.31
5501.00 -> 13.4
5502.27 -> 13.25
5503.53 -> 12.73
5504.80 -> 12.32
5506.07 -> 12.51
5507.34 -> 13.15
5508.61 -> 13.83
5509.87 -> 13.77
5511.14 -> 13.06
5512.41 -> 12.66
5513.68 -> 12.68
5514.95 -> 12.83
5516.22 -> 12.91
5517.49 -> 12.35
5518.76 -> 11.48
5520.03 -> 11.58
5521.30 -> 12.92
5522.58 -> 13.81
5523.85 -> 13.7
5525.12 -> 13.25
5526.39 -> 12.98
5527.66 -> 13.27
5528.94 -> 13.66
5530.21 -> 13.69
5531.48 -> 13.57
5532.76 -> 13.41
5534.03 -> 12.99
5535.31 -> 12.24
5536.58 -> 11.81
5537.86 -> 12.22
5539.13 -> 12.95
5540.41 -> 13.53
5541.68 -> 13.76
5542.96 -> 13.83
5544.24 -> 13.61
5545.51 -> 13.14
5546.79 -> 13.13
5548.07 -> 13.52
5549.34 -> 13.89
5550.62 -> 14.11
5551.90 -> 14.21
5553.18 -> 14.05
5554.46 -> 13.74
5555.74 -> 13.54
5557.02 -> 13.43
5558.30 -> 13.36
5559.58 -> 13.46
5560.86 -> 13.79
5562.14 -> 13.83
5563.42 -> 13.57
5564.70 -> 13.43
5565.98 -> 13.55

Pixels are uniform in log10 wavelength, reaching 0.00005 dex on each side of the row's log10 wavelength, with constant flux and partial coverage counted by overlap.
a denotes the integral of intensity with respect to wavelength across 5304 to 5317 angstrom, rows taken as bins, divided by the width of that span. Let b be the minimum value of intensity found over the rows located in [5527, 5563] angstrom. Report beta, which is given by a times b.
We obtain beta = 172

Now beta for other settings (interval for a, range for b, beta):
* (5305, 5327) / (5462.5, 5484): 168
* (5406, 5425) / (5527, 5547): 157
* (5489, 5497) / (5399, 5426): 173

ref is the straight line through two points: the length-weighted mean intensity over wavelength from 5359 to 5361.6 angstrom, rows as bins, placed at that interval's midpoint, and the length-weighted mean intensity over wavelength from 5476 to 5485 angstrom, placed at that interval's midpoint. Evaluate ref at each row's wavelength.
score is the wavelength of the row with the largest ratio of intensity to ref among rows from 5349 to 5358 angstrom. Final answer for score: 5357.25 angstrom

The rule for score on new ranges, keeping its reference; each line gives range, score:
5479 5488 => 5485.82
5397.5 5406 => 5399.35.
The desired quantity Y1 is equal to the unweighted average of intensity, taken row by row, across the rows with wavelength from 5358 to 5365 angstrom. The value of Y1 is 14.7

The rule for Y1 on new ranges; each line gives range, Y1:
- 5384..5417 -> 13.2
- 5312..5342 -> 13.4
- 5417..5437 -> 13.2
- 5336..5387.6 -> 13.5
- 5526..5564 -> 13.4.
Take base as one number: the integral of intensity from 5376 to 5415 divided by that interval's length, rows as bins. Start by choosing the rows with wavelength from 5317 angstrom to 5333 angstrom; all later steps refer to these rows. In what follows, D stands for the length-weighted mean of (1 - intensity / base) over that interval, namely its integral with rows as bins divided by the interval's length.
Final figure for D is -0.004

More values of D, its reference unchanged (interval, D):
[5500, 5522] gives 0.028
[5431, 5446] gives 0.022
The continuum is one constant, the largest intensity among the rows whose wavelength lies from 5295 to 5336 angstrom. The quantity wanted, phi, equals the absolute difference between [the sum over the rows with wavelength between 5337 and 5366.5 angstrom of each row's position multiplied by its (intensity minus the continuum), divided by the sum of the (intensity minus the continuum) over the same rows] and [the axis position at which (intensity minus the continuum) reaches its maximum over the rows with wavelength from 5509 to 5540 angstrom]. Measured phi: 173.5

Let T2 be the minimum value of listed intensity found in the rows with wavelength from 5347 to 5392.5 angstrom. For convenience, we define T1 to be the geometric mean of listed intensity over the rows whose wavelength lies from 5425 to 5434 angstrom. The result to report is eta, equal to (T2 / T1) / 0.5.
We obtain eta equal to 1.90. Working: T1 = 13.1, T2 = 12.41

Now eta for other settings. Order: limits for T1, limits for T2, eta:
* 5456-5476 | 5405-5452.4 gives 1.89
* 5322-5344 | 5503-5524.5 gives 1.76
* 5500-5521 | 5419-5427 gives 2.00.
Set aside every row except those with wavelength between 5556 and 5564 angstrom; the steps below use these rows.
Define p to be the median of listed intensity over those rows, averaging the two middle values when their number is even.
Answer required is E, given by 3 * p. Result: 40.5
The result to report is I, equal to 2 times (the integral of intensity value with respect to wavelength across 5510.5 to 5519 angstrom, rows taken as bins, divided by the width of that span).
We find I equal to 25.2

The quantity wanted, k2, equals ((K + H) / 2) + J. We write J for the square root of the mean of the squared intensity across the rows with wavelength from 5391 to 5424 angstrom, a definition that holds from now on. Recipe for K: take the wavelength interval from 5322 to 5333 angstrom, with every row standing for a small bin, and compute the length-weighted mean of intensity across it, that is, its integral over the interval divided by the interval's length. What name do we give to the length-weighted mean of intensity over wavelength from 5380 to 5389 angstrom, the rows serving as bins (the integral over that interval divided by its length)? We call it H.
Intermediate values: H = 12.9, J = 13.4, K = 13.1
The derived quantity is 26.4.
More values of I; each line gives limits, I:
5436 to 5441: 26.2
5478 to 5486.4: 25.5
